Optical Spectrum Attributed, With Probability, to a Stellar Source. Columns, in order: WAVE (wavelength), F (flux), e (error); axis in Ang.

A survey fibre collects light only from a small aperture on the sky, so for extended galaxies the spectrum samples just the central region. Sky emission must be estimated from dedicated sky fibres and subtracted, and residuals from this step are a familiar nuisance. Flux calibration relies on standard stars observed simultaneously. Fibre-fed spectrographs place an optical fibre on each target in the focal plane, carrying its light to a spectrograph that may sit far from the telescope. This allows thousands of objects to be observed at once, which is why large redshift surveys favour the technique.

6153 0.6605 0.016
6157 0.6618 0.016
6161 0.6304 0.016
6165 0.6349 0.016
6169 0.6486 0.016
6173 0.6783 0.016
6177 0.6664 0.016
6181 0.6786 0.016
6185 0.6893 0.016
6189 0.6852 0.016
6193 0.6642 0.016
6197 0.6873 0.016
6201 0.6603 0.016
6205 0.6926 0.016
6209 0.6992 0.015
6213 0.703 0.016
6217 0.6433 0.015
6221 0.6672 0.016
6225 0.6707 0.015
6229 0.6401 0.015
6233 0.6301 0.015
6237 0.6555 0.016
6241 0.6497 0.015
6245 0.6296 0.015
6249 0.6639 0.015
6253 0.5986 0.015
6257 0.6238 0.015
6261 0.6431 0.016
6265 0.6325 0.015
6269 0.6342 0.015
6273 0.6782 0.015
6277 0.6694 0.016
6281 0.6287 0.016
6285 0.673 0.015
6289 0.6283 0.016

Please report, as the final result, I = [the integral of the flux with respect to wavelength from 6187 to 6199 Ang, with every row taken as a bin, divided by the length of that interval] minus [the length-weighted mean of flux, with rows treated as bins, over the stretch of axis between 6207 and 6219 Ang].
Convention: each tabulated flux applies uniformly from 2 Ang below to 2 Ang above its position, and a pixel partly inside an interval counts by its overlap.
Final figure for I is 0.00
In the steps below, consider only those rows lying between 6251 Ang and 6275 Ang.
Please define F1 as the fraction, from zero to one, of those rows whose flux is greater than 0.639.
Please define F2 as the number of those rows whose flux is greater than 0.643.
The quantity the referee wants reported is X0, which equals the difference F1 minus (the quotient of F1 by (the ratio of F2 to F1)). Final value 0.28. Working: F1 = 0.3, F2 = 2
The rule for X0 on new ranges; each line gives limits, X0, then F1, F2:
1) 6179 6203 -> 0.83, 1.0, 6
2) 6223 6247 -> 0.52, 0.7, 3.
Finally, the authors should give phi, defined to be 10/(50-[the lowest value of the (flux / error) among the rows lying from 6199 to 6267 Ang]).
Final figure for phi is 0.99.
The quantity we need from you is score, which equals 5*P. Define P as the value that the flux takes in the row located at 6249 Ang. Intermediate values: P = 0.6639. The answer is 3.32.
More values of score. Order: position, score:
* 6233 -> 3.15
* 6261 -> 3.22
